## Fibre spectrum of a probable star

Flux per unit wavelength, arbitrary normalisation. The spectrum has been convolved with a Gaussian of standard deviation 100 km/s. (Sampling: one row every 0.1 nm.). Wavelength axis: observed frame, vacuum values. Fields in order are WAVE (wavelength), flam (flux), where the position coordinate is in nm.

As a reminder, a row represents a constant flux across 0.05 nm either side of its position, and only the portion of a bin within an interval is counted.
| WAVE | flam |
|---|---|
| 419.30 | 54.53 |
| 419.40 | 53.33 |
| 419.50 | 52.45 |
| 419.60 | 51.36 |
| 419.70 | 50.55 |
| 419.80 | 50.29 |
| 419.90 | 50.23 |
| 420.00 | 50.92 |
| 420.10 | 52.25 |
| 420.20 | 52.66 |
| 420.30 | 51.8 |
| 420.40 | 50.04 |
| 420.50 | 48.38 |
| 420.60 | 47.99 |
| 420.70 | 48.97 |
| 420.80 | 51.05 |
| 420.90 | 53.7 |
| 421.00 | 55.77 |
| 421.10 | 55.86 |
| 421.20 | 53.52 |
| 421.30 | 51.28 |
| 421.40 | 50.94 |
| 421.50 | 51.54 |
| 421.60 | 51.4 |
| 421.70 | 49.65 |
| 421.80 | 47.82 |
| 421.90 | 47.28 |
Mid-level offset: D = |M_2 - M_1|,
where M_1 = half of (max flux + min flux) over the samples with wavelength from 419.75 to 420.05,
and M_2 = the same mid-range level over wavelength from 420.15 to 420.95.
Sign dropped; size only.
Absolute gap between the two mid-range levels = 0.3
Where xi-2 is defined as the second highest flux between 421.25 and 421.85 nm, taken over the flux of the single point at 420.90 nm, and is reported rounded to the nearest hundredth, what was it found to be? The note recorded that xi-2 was 0.96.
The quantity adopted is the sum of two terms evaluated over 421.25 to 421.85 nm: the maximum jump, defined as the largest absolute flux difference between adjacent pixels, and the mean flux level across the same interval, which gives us 52.3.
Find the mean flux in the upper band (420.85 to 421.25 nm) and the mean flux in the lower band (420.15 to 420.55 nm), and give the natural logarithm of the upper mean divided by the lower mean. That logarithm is 0.08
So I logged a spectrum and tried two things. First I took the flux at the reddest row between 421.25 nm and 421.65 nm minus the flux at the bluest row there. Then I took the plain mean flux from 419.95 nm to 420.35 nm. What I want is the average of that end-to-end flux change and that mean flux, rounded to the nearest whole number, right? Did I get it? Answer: 26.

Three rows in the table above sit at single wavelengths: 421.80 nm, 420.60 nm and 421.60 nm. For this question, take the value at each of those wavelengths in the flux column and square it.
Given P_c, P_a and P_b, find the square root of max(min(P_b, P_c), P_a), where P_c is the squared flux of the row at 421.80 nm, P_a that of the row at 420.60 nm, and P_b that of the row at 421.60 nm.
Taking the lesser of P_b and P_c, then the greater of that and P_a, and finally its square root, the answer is 48.0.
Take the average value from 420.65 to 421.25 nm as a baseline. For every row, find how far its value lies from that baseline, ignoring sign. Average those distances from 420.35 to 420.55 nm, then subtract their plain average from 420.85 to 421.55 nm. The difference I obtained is 2.2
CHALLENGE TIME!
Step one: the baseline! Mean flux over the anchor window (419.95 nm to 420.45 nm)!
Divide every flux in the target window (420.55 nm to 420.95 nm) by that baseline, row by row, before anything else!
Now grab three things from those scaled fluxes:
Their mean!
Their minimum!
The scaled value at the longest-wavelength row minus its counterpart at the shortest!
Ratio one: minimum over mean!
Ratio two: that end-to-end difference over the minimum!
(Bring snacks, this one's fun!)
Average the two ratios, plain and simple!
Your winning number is 0.535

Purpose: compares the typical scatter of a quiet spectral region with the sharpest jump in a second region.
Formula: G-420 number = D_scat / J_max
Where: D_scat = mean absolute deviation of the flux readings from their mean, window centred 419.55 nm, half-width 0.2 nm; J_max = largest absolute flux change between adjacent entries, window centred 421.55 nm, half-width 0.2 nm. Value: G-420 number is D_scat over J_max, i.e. 0.6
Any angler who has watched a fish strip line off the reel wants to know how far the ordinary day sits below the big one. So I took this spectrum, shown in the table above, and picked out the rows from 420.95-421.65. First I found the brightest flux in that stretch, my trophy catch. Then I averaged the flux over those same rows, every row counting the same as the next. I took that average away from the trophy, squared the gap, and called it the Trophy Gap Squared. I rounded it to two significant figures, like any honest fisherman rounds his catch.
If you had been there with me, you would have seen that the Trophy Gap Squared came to 8.8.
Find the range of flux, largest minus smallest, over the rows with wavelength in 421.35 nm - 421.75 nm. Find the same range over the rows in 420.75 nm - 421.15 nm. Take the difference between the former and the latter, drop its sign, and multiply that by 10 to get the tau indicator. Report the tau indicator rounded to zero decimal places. 29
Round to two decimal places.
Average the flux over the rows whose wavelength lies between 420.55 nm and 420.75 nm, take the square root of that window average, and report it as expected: 6.96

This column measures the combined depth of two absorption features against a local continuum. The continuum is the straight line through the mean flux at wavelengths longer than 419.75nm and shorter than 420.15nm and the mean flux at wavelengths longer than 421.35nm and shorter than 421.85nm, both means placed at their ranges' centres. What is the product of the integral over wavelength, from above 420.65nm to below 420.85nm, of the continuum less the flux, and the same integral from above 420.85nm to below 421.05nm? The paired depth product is -0.10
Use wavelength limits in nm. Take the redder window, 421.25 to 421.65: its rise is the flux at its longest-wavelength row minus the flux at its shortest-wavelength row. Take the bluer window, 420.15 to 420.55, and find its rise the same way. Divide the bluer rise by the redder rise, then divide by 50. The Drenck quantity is -0.713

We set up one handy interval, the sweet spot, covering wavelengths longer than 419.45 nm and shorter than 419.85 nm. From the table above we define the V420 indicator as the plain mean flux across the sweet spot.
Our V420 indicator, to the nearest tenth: 51.2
